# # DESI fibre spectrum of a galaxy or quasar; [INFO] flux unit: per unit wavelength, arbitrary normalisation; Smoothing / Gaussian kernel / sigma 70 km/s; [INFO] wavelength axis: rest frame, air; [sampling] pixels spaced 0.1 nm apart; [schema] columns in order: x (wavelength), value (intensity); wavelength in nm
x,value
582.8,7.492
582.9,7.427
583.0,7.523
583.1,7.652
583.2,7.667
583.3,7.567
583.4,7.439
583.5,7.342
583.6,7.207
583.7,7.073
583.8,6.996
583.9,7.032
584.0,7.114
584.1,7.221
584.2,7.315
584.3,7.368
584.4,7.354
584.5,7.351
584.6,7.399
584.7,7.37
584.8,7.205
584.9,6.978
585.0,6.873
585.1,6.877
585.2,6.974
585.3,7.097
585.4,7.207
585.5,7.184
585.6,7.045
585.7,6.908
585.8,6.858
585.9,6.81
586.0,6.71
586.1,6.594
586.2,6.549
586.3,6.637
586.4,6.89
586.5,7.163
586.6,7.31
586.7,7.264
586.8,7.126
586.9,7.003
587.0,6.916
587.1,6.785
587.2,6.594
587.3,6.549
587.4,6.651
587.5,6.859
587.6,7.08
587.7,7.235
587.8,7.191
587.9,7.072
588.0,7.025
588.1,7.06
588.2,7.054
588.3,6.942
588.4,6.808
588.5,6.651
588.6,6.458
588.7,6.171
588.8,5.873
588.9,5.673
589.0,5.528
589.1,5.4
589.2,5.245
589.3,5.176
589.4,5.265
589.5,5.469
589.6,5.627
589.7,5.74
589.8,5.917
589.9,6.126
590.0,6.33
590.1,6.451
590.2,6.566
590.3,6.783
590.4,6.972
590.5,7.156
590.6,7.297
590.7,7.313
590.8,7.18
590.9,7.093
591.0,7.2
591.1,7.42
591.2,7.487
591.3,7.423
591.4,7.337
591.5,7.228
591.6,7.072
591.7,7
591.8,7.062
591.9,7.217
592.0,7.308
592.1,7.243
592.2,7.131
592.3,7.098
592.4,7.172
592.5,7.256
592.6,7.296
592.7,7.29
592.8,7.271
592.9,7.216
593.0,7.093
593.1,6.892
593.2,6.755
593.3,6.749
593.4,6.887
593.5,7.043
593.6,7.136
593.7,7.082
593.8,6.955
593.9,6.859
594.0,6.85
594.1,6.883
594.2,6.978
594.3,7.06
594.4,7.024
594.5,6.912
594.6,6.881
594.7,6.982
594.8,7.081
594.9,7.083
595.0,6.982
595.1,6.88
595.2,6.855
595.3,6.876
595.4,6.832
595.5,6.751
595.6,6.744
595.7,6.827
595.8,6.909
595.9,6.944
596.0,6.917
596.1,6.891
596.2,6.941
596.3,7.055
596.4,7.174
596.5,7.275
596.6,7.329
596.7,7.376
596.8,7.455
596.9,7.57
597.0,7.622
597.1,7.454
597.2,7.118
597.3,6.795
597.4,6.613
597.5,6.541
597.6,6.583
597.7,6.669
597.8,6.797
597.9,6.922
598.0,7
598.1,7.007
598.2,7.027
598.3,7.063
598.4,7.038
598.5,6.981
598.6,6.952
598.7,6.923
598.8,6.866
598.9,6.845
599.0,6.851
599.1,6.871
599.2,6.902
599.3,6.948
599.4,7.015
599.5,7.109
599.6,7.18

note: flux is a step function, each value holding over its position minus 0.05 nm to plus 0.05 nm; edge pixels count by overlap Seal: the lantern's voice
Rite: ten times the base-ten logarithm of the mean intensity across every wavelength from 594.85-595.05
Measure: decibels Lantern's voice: 8.47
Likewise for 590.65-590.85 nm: 8.60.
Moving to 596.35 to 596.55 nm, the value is 8.59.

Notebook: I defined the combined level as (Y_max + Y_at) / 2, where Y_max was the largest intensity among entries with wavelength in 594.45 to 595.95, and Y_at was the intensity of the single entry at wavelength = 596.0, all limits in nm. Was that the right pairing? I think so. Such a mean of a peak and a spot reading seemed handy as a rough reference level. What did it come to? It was 7.00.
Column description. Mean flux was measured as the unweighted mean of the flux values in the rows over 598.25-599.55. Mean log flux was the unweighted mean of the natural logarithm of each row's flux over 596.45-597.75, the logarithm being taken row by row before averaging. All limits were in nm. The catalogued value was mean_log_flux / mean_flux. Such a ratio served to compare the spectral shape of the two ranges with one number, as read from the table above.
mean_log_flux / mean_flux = 0.282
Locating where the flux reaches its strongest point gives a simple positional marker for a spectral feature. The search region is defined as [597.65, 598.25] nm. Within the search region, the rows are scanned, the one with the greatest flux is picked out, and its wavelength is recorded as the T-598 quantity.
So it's 598.2 nm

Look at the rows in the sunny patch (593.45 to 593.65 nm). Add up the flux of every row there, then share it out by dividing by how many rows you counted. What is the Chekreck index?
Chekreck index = 7.09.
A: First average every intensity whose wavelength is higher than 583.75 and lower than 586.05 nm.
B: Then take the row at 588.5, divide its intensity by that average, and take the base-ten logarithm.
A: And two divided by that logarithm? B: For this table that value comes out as -71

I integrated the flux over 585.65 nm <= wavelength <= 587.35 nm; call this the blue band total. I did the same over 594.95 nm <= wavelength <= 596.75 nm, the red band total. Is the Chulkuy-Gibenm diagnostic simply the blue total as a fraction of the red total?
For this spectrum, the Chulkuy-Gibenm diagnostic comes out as 0.93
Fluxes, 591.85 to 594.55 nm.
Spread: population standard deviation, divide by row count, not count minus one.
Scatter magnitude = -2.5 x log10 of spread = 1.93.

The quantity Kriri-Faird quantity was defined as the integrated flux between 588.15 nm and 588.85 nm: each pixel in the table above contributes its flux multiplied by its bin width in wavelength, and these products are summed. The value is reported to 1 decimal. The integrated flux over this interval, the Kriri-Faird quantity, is 4.6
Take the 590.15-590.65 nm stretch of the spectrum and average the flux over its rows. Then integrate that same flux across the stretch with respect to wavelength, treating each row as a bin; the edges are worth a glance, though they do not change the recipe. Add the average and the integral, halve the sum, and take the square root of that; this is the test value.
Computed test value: 2.28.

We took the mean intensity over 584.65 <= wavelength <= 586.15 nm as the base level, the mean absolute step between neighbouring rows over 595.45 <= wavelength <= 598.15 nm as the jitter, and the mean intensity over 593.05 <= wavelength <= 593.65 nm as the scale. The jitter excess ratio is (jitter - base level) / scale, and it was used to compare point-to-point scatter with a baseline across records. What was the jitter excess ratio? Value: -0.996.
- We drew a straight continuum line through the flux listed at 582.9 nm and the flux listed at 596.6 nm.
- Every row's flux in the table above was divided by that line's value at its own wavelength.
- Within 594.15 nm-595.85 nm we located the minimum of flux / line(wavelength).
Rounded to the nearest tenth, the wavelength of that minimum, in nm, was 595.6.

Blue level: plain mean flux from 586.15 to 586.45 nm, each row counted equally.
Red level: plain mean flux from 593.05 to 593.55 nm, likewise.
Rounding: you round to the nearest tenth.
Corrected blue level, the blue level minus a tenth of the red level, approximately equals 6.0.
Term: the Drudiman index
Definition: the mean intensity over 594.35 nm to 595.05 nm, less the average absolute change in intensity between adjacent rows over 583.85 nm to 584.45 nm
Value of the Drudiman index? 6.92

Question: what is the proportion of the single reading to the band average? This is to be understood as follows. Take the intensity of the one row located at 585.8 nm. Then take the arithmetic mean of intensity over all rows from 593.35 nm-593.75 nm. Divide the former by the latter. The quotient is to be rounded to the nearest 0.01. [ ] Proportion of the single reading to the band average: 0.97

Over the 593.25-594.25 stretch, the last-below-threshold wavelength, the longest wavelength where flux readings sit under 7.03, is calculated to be 594.2 nm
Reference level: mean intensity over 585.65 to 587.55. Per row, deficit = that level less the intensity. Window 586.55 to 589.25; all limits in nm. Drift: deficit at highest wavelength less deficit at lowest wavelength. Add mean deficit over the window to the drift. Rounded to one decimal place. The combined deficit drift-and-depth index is 2.3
